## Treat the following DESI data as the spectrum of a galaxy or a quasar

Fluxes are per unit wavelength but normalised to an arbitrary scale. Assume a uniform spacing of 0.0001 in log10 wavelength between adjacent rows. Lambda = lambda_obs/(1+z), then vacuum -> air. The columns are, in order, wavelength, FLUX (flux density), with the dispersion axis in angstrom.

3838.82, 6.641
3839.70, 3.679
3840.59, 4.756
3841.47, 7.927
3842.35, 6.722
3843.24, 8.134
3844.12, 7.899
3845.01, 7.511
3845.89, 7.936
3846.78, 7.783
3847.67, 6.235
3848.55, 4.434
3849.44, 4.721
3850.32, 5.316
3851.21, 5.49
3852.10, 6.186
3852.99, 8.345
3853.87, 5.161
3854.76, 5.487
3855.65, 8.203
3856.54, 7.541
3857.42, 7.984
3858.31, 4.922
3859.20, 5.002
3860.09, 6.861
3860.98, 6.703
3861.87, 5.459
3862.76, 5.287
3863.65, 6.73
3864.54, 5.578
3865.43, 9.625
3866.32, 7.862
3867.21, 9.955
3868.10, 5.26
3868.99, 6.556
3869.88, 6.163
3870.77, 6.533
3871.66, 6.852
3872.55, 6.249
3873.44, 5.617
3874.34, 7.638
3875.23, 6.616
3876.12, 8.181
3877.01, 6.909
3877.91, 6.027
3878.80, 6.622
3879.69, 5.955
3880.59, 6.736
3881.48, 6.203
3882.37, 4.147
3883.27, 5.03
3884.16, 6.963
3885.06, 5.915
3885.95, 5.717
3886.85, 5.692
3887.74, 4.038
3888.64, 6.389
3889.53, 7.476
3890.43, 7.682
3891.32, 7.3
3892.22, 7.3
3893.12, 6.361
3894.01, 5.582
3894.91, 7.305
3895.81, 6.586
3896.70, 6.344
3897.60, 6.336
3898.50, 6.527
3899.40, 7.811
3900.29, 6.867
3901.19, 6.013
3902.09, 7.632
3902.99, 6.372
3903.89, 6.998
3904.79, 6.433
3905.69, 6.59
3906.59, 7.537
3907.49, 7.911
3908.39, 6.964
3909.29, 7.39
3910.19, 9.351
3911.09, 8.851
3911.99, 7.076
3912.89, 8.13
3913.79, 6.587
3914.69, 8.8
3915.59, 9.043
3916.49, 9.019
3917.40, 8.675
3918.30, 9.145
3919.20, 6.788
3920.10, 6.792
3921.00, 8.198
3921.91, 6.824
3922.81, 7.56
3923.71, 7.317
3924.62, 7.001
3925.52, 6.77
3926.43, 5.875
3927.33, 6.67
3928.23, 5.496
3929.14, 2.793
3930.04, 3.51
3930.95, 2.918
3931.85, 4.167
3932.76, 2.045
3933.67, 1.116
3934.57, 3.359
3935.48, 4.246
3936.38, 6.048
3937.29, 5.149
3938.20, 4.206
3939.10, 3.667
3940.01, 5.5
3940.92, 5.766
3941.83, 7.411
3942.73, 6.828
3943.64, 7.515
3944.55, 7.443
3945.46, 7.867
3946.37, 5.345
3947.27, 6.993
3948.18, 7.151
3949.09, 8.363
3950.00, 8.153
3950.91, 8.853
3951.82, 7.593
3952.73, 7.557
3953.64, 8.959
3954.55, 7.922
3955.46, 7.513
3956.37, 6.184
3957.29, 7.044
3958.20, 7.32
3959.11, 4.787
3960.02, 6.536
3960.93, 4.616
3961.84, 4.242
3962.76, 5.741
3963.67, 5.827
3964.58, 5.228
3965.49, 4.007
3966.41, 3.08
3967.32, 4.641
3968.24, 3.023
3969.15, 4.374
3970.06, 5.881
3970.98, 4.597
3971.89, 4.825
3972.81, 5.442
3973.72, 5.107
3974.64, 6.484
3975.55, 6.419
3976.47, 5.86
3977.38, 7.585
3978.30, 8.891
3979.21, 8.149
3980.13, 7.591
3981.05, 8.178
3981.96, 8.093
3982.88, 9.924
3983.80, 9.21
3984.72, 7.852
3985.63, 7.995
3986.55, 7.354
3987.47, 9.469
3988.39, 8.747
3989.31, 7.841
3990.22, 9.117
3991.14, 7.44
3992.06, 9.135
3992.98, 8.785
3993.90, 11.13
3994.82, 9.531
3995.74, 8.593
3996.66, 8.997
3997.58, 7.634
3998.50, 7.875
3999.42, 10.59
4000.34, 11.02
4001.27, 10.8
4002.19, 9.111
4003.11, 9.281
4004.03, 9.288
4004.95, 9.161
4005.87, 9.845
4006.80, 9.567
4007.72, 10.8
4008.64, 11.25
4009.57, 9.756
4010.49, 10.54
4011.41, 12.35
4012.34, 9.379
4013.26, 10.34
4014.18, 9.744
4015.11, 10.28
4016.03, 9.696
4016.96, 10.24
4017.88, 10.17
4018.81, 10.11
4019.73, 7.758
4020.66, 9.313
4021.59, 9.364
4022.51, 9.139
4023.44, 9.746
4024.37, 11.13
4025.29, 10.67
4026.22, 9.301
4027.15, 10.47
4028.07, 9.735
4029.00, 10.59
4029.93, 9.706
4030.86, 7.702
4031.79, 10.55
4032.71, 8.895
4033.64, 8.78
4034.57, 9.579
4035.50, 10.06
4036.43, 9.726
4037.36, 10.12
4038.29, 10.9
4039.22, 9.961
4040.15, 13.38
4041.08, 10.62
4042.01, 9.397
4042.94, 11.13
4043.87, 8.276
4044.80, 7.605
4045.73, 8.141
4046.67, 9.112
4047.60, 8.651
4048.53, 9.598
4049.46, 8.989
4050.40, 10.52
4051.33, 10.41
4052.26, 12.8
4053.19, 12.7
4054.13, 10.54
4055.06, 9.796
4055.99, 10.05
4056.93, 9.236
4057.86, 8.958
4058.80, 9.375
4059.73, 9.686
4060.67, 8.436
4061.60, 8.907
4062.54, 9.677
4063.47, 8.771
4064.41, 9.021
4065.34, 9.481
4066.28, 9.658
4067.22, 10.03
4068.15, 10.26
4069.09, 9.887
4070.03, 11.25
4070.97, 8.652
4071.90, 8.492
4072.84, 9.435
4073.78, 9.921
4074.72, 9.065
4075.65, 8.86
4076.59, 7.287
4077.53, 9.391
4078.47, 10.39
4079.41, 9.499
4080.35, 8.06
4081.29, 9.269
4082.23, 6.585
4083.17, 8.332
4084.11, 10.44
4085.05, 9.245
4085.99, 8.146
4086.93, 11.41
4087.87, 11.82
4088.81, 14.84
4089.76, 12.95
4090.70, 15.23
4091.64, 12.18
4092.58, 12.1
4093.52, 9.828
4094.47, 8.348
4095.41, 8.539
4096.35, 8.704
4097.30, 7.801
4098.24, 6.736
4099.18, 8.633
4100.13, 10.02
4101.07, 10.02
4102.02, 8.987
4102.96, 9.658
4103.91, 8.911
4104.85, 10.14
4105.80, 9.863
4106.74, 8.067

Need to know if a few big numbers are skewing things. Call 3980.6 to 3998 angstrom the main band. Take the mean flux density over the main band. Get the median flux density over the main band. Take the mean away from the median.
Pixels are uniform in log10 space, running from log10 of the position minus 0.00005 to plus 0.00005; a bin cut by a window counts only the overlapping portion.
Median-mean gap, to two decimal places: 0.06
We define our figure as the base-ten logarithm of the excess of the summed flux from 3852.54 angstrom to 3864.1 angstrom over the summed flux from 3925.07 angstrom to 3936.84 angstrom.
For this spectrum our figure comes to 1.5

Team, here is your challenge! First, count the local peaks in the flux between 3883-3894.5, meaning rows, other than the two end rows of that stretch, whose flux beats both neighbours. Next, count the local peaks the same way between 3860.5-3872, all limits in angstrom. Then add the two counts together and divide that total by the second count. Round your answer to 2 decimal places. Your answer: 1.50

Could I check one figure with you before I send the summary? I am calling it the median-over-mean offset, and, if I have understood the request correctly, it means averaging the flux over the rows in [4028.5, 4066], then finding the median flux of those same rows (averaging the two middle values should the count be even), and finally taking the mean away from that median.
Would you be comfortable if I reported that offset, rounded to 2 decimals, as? -0.11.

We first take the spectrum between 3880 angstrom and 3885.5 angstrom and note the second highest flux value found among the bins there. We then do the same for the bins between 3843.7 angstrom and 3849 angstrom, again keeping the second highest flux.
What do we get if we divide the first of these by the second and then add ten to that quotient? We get 10.9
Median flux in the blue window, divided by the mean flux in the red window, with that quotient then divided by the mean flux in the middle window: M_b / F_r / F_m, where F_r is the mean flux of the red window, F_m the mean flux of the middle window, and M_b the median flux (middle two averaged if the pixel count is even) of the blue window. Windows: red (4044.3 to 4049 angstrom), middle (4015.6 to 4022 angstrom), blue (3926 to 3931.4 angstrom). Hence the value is 0.055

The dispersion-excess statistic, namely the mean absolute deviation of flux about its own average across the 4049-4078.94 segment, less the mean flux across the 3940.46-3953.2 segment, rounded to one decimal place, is -6.6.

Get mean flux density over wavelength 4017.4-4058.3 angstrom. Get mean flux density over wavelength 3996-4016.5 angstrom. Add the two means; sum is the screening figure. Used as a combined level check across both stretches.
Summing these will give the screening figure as 20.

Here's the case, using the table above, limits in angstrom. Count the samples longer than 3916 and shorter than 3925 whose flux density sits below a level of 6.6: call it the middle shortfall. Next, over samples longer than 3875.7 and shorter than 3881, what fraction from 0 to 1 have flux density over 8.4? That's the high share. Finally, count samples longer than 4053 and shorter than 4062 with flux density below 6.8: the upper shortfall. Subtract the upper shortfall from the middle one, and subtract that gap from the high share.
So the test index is 0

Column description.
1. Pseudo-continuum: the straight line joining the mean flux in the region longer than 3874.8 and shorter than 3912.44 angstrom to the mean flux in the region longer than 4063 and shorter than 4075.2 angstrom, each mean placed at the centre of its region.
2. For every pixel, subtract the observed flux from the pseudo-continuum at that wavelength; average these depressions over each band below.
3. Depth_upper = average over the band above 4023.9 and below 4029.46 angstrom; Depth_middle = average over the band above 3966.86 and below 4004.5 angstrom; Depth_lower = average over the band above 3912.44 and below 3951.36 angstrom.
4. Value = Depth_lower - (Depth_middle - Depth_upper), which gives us -0.8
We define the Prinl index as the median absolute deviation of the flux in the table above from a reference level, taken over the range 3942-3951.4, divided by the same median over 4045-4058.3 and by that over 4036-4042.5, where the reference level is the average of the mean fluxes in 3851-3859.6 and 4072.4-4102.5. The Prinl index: 0.2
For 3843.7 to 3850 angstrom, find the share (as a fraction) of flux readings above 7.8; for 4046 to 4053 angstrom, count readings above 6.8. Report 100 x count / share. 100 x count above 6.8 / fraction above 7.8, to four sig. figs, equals 2450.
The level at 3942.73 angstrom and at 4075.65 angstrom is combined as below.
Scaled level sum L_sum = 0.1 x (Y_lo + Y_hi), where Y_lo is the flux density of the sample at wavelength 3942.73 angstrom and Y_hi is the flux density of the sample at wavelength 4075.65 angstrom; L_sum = 1.57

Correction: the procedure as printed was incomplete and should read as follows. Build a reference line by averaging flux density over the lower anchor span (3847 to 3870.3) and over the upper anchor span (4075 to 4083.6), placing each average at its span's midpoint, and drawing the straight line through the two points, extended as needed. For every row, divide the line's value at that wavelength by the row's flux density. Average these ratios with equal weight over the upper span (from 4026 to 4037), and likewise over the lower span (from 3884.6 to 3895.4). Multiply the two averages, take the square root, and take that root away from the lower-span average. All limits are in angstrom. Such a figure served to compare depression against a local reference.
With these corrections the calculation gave 0.122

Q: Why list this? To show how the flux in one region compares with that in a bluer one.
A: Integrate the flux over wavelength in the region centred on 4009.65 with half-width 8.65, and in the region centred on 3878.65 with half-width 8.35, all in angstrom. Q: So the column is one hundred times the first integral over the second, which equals 166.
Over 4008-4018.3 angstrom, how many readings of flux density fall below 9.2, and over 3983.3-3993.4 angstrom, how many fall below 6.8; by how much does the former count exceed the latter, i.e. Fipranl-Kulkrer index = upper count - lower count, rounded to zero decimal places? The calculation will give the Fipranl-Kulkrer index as 0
